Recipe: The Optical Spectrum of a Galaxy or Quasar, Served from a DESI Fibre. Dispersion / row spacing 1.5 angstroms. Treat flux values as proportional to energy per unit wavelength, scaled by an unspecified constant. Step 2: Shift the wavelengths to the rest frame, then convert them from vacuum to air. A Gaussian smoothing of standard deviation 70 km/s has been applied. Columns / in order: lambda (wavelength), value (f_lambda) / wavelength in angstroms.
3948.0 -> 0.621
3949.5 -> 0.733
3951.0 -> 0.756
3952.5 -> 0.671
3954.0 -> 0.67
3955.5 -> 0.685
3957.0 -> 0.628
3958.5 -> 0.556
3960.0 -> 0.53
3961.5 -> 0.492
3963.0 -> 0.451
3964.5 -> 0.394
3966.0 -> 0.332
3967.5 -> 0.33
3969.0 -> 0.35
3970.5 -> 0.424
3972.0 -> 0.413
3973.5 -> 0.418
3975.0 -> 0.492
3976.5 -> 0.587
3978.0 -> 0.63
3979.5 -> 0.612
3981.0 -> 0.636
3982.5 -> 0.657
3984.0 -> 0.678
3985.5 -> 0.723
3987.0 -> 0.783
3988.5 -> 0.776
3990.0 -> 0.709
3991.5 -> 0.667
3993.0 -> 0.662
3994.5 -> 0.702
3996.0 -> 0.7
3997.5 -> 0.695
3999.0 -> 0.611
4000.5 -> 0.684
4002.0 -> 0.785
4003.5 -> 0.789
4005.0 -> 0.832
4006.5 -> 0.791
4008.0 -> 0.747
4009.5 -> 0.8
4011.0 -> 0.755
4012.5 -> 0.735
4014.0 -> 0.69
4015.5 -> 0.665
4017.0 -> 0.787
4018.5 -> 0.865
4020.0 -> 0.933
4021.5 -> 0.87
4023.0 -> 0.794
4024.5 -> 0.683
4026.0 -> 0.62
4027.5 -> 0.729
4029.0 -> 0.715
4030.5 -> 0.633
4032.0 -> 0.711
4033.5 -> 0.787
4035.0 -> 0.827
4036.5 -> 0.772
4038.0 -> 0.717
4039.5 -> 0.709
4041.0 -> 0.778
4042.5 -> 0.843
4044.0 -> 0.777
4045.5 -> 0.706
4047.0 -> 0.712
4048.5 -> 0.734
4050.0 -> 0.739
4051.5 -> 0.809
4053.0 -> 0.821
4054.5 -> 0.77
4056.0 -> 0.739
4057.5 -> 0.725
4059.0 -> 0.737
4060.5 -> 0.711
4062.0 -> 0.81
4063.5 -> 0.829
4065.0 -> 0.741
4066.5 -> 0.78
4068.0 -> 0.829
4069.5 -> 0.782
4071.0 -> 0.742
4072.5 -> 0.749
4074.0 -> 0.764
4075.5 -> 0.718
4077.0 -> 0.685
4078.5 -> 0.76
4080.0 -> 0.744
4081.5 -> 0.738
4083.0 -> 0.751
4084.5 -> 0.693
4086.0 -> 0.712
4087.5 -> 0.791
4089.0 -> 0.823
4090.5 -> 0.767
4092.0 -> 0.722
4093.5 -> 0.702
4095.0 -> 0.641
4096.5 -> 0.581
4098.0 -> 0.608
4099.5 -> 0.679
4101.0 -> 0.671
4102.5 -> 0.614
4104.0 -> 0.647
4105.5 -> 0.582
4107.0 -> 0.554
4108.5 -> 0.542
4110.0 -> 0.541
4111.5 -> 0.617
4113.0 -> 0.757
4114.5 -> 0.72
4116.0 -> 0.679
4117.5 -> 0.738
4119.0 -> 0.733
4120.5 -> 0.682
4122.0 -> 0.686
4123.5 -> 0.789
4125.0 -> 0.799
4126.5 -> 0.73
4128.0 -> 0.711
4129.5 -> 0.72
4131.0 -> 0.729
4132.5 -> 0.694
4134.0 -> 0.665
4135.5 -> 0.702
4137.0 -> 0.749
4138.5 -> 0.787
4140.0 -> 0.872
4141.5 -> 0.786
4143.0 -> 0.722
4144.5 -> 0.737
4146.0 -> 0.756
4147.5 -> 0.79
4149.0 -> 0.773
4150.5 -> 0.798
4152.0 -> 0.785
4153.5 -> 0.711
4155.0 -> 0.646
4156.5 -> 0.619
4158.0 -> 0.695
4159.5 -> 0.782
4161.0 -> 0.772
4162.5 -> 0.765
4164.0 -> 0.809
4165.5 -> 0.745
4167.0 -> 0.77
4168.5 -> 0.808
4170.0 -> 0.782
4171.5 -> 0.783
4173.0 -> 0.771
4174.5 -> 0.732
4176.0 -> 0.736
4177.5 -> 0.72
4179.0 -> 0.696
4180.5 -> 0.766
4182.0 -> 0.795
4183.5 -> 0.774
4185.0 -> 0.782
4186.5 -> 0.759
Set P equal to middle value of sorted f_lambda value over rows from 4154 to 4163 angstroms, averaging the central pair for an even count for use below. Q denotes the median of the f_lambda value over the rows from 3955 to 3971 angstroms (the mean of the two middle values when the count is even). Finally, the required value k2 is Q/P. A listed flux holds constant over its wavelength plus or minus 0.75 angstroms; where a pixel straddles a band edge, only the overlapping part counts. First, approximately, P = 0.730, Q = 0.45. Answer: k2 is 0.62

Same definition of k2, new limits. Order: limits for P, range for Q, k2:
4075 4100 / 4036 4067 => 1.03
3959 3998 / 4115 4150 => 1.18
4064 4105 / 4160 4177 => 1.04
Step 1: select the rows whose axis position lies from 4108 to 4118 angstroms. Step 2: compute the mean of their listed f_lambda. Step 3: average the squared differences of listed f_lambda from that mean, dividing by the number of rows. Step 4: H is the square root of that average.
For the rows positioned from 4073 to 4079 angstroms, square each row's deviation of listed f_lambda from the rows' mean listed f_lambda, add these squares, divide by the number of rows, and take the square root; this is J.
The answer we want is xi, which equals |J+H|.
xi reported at 0.12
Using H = 0.08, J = 0.03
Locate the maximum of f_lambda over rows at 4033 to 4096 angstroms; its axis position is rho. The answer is 4042.5 angstroms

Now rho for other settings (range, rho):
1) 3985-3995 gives 3987.0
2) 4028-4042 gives 4035.0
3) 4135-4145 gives 4140.0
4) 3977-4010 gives 4005.0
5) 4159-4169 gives 4164.0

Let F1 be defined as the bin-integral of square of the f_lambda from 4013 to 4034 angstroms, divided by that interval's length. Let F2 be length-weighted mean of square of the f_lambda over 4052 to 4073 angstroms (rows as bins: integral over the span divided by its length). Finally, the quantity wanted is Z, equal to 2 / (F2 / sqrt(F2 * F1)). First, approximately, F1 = 0.57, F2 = 0.594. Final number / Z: 1.96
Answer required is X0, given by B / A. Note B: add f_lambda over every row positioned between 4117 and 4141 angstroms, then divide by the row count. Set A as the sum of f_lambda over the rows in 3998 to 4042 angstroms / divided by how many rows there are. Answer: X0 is 0.98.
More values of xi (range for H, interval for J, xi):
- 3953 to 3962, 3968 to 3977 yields 0.15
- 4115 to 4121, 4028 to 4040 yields 0.08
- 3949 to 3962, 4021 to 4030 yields 0.17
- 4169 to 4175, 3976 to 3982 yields 0.04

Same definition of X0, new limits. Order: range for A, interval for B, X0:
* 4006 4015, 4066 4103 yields 0.96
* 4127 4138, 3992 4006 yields 1.01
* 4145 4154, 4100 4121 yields 0.84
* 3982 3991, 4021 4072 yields 1.05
